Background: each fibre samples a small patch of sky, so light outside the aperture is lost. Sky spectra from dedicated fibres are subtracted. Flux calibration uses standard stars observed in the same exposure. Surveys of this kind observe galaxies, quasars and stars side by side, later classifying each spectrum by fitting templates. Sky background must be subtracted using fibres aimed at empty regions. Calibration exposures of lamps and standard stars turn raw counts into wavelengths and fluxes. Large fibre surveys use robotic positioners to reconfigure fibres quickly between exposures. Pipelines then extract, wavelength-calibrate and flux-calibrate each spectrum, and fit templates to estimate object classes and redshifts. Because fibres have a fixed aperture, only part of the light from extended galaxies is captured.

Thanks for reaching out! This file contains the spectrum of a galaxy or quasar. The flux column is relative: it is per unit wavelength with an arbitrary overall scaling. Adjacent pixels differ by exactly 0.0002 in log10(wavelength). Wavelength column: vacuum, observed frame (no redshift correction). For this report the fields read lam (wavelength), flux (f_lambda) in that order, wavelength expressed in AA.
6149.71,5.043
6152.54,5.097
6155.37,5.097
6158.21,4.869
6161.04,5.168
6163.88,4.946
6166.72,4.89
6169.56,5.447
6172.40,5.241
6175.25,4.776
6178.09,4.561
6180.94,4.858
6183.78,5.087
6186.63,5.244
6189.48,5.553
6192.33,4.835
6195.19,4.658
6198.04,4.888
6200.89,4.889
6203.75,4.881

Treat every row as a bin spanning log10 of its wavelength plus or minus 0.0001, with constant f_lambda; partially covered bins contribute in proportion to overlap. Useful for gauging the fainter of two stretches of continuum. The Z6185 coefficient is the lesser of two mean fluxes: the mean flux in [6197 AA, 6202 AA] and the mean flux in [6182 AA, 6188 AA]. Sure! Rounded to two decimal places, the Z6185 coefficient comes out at 4.89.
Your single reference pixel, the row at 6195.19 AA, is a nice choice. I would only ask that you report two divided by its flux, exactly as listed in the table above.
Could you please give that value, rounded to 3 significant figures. 0.429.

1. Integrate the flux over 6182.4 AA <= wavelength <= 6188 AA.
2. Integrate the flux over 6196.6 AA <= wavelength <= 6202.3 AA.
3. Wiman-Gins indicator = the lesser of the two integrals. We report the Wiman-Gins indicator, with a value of 27.9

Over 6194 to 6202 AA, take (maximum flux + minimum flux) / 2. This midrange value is 4.77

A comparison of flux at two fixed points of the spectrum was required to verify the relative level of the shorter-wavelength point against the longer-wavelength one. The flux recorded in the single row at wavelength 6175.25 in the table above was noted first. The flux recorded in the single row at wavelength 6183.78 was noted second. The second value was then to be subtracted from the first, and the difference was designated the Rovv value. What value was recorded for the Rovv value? -0.3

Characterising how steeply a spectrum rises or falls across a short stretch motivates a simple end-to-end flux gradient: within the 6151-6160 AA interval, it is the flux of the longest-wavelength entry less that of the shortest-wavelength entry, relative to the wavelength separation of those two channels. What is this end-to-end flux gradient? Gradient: -0.040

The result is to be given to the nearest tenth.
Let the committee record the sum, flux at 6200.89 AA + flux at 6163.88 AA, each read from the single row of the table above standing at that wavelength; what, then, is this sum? 9.8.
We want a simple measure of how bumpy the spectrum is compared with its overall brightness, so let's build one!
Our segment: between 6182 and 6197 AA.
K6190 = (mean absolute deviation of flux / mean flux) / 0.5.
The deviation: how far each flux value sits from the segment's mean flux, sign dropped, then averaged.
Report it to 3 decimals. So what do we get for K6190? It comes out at 0.104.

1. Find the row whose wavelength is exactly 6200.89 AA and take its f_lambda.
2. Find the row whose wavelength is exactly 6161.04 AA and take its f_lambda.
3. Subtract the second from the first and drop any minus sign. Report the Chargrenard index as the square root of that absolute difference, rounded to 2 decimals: 0.53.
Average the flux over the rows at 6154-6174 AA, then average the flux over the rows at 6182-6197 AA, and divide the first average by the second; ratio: 1.00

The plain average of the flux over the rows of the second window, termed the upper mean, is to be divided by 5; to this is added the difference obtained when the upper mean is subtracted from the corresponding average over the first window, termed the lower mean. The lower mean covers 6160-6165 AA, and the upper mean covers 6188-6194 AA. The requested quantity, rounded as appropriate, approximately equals 0.9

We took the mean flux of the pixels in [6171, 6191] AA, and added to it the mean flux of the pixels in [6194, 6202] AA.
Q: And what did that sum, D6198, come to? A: 9.9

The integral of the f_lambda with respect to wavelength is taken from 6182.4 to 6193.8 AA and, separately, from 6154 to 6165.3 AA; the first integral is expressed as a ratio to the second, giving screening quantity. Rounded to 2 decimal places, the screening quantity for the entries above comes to 1.04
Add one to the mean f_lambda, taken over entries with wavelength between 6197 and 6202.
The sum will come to 5.9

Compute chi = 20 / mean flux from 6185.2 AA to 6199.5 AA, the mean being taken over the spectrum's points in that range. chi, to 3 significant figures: 3.97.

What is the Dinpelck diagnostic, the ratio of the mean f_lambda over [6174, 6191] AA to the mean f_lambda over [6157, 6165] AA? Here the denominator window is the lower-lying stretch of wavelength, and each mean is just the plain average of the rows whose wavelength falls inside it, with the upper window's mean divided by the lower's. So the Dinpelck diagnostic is 1.00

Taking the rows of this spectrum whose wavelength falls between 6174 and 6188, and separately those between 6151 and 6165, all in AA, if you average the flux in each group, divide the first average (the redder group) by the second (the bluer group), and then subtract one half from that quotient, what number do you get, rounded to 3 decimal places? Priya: 0.474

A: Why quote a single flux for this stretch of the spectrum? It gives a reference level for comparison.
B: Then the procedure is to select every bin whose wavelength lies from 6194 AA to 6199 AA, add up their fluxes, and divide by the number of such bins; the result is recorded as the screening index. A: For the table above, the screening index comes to 4.77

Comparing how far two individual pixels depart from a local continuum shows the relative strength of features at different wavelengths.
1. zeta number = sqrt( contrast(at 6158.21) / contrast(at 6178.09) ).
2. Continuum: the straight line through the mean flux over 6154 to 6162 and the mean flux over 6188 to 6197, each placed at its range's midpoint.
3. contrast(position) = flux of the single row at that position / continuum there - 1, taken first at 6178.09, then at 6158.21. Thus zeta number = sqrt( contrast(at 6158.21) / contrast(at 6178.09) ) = 0.61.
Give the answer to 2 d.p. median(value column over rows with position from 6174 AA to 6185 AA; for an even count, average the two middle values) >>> 4.82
